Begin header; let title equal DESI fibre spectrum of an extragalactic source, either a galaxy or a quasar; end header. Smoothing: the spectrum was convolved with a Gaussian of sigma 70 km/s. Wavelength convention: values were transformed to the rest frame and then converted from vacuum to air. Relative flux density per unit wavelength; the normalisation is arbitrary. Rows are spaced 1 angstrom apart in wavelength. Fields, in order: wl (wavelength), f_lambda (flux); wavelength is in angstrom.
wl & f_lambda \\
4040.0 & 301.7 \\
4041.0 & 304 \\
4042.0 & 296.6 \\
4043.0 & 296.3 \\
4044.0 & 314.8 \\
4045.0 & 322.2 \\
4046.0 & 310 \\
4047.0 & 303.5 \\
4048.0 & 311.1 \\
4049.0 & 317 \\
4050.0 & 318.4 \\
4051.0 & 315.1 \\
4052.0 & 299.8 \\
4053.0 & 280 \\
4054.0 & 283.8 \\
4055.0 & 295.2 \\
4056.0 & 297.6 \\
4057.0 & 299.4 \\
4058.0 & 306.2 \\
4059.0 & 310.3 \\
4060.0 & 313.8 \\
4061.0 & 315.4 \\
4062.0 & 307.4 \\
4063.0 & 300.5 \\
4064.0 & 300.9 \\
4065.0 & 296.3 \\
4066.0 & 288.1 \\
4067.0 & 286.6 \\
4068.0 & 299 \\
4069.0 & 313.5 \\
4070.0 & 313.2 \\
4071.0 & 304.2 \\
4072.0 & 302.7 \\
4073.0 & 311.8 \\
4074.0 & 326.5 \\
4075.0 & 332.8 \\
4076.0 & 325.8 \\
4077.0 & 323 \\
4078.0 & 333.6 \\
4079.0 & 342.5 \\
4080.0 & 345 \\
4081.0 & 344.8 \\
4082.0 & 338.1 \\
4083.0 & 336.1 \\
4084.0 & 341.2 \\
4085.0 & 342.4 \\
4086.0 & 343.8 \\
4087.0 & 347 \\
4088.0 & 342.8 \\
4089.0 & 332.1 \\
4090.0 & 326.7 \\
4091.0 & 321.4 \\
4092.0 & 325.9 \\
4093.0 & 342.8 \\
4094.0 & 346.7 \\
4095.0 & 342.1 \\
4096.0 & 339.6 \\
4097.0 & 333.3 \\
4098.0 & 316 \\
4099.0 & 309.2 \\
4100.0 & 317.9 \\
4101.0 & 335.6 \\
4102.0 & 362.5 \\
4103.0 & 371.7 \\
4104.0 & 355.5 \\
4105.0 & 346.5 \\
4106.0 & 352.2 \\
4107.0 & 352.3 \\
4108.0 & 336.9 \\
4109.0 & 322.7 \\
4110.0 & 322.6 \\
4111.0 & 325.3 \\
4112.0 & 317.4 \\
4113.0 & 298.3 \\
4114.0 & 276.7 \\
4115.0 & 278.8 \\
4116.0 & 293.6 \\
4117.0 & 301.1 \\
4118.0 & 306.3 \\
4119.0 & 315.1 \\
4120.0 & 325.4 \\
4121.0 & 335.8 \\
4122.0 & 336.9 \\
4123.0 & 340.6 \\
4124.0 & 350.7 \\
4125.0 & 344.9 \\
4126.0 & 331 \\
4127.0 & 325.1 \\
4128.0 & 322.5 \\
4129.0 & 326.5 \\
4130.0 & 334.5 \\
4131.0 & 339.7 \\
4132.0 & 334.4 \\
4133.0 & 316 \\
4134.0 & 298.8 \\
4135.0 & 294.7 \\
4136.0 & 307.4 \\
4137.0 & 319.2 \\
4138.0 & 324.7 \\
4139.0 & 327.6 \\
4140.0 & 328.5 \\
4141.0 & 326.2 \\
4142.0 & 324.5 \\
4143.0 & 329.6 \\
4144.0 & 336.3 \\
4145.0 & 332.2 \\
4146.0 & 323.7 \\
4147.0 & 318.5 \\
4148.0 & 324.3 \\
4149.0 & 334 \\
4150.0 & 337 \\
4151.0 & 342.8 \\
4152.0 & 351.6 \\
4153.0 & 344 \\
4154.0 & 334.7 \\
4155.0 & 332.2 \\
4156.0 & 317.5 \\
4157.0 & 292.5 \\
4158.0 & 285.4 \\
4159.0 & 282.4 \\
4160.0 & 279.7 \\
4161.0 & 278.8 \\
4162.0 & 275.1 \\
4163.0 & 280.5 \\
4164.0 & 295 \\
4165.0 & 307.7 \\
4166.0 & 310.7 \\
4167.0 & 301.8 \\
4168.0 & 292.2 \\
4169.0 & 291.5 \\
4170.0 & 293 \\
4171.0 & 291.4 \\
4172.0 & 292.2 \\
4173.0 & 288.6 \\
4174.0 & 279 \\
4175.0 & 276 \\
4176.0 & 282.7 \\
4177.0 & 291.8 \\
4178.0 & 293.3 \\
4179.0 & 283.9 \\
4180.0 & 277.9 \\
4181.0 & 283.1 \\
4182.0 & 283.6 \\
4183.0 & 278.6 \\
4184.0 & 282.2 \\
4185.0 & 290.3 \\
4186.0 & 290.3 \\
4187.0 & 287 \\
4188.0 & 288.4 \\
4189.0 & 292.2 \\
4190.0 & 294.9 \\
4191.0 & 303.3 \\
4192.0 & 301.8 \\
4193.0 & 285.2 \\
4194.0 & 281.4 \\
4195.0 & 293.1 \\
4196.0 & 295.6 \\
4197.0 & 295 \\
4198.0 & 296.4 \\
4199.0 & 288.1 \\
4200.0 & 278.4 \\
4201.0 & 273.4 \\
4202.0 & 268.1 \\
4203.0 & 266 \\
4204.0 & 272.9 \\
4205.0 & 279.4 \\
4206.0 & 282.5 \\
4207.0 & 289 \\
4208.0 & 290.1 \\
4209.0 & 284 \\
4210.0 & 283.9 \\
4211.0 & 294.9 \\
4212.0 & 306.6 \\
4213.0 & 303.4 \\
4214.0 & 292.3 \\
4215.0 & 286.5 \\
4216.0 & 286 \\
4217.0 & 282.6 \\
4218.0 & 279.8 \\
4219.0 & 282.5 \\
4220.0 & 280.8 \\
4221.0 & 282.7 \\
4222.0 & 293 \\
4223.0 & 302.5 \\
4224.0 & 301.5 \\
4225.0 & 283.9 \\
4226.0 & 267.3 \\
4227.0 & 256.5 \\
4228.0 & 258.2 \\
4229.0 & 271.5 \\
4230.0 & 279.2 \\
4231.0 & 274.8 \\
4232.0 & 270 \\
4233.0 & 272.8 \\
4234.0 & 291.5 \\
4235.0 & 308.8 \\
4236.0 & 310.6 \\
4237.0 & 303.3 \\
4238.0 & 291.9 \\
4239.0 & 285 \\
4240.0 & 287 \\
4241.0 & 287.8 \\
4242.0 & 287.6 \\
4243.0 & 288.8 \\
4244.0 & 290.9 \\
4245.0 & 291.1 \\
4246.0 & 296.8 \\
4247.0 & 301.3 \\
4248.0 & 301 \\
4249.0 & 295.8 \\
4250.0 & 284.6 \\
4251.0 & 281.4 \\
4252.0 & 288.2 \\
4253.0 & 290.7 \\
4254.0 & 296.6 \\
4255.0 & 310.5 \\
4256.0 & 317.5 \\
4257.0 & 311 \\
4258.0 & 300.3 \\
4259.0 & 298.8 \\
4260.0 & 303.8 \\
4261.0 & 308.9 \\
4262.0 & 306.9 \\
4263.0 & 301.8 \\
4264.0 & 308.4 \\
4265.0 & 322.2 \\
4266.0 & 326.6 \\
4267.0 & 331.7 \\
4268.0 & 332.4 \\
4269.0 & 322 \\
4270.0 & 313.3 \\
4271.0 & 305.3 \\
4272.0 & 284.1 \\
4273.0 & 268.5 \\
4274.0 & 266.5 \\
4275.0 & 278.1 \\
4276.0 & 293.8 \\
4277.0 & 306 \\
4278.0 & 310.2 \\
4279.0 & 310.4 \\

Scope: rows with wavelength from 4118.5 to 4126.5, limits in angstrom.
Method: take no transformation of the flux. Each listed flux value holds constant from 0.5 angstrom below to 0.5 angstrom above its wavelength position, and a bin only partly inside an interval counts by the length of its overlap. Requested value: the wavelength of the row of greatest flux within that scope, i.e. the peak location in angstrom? 4124.0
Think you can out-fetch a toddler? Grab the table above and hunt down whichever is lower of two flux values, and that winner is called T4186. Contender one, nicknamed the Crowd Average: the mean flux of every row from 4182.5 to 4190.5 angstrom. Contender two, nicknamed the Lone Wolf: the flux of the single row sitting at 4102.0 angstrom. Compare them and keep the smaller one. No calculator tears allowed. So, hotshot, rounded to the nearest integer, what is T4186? 288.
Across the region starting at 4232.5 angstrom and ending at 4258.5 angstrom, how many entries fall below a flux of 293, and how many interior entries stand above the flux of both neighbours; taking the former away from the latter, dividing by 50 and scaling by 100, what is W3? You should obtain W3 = -20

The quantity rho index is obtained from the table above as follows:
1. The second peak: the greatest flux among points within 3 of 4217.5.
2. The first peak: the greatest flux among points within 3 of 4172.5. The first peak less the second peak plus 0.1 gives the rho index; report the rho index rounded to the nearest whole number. 7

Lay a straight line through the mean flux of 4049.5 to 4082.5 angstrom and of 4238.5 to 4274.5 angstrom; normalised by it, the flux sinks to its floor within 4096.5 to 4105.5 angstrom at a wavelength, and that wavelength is 4099.0 angstrom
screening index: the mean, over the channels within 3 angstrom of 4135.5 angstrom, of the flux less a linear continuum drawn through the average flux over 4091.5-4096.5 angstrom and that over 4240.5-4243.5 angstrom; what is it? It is -15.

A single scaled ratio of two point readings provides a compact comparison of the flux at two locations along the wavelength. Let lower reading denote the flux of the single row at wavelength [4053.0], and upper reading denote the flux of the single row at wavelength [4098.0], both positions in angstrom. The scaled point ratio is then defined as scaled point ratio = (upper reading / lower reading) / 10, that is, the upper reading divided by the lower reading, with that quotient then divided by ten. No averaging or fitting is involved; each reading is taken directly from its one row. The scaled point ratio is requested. 0.113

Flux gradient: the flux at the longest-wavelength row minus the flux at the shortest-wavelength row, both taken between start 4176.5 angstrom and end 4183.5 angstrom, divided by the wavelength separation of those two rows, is -2.2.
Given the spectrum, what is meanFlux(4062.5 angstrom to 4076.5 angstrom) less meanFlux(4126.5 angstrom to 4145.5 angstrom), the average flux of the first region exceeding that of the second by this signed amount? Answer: -16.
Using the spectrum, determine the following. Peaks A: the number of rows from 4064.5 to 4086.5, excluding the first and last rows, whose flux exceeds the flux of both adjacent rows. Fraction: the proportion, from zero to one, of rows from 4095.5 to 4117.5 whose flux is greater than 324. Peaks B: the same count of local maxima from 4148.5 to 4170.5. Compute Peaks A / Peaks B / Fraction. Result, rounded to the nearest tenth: 3.0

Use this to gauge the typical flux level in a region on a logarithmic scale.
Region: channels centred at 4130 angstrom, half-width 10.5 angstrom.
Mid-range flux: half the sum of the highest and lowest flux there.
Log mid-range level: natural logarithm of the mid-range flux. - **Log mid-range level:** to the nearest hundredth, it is 5.78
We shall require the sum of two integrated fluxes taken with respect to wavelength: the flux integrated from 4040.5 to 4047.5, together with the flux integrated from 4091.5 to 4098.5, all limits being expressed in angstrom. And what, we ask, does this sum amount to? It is 4494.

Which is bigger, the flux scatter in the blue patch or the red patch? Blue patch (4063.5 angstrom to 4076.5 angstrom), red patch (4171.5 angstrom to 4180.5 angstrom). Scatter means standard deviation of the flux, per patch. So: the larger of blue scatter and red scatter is 14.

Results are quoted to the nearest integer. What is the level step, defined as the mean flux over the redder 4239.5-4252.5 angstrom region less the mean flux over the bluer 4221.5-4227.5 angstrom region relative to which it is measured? 7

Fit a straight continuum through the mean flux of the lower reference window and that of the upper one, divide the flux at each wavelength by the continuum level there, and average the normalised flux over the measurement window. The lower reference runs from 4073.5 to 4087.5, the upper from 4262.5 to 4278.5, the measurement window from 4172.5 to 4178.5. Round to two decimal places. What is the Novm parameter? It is 0.89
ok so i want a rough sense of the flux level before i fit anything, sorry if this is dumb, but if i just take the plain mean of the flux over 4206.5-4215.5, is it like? 292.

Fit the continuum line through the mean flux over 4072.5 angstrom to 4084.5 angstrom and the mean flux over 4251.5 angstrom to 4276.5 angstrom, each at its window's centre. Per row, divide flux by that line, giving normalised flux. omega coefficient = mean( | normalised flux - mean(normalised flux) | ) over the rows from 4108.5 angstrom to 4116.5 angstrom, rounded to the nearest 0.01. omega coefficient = 0.05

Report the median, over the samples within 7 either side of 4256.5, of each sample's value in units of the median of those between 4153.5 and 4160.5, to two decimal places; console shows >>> 1.03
